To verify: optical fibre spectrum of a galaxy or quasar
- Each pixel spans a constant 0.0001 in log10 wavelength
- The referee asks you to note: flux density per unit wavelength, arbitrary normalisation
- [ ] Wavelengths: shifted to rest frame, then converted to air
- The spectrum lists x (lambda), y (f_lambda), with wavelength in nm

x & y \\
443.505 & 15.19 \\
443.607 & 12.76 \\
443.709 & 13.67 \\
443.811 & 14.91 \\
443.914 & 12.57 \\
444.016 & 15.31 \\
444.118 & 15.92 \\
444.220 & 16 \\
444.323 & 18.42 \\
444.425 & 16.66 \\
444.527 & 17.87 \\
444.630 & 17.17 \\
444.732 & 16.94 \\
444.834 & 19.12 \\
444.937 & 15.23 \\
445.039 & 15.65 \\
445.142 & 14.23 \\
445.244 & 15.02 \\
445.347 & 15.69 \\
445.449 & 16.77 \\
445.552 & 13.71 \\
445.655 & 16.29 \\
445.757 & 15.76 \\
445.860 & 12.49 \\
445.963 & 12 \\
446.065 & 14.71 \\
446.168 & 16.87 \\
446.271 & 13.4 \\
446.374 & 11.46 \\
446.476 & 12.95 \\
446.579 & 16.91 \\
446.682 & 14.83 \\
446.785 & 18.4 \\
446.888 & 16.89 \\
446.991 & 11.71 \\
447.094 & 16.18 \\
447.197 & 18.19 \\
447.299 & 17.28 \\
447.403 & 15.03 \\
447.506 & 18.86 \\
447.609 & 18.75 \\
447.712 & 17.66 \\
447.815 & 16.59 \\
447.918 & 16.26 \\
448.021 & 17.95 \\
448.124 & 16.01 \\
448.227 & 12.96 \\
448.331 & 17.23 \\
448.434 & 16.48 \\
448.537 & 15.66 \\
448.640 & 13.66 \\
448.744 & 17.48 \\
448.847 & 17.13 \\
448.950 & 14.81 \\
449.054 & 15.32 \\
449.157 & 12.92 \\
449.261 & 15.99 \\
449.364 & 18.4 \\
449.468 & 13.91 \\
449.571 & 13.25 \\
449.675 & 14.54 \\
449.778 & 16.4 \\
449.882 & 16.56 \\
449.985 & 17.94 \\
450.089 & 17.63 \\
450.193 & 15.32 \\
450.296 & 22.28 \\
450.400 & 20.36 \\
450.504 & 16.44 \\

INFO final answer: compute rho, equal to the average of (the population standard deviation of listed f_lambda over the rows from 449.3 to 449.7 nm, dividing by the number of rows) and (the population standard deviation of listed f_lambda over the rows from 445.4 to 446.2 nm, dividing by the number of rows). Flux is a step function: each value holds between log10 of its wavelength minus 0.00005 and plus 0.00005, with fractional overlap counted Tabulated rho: 1.9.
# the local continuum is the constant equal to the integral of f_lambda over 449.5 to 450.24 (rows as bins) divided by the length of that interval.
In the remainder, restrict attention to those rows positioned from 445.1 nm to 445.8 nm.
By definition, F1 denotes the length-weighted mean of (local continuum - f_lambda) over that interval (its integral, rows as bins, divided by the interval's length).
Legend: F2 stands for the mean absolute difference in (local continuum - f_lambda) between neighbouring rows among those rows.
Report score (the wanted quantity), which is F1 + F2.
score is 2.0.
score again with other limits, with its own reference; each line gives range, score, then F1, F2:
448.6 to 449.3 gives 2.6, 0.6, 2.1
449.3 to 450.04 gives 1.7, 0.0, 1.6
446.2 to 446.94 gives 3.3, 0.9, 2.4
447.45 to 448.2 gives -0.3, -1.4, 1.0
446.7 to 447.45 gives 2.4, -0.3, 2.7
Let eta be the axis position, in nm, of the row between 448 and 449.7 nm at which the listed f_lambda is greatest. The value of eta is 449.364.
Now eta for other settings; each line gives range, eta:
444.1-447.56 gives 444.834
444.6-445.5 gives 444.834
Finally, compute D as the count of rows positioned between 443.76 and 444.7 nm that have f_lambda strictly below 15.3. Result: 2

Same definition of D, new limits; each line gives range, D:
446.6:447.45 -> 3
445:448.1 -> 12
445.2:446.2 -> 5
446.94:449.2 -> 6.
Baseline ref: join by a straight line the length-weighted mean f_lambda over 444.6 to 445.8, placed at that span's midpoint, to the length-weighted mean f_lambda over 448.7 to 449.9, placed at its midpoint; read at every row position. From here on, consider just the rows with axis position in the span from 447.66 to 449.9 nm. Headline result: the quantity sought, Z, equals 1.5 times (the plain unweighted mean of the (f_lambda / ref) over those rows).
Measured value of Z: 1.52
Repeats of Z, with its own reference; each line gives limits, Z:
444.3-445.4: 1.55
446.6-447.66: 1.58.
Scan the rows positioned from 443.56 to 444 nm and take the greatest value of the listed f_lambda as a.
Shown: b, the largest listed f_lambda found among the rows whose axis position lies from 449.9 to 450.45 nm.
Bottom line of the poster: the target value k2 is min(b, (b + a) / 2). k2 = 18.6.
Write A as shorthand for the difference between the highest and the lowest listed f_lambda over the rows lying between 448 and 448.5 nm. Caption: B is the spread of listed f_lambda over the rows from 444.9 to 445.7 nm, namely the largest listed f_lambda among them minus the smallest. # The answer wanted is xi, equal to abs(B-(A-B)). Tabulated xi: 1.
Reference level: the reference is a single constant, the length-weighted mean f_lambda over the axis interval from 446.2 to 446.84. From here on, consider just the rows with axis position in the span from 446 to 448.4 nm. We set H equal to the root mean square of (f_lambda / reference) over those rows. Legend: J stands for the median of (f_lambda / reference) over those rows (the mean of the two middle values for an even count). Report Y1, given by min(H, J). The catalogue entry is 1.09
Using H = 1.09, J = 1.126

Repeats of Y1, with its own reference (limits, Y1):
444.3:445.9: 1.09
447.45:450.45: 1.12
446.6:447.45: 1.10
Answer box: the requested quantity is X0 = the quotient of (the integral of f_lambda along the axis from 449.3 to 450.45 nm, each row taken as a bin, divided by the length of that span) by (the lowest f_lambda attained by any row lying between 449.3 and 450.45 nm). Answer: 1.28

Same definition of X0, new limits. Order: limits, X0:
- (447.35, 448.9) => 1.27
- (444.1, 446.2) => 1.32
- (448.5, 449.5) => 1.20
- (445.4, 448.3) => 1.36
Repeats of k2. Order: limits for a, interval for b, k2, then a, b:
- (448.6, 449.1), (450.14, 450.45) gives 19.9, 17.48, 22.28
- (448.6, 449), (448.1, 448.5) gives 17.2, 17.48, 17.23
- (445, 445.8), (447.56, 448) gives 17.8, 16.77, 18.75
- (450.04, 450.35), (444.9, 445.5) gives 16.8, 22.28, 16.77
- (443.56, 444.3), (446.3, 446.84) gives 17.2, 16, 18.4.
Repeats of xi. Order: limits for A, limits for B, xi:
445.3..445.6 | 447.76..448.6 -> 7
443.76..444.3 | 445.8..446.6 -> 7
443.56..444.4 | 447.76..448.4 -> 4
